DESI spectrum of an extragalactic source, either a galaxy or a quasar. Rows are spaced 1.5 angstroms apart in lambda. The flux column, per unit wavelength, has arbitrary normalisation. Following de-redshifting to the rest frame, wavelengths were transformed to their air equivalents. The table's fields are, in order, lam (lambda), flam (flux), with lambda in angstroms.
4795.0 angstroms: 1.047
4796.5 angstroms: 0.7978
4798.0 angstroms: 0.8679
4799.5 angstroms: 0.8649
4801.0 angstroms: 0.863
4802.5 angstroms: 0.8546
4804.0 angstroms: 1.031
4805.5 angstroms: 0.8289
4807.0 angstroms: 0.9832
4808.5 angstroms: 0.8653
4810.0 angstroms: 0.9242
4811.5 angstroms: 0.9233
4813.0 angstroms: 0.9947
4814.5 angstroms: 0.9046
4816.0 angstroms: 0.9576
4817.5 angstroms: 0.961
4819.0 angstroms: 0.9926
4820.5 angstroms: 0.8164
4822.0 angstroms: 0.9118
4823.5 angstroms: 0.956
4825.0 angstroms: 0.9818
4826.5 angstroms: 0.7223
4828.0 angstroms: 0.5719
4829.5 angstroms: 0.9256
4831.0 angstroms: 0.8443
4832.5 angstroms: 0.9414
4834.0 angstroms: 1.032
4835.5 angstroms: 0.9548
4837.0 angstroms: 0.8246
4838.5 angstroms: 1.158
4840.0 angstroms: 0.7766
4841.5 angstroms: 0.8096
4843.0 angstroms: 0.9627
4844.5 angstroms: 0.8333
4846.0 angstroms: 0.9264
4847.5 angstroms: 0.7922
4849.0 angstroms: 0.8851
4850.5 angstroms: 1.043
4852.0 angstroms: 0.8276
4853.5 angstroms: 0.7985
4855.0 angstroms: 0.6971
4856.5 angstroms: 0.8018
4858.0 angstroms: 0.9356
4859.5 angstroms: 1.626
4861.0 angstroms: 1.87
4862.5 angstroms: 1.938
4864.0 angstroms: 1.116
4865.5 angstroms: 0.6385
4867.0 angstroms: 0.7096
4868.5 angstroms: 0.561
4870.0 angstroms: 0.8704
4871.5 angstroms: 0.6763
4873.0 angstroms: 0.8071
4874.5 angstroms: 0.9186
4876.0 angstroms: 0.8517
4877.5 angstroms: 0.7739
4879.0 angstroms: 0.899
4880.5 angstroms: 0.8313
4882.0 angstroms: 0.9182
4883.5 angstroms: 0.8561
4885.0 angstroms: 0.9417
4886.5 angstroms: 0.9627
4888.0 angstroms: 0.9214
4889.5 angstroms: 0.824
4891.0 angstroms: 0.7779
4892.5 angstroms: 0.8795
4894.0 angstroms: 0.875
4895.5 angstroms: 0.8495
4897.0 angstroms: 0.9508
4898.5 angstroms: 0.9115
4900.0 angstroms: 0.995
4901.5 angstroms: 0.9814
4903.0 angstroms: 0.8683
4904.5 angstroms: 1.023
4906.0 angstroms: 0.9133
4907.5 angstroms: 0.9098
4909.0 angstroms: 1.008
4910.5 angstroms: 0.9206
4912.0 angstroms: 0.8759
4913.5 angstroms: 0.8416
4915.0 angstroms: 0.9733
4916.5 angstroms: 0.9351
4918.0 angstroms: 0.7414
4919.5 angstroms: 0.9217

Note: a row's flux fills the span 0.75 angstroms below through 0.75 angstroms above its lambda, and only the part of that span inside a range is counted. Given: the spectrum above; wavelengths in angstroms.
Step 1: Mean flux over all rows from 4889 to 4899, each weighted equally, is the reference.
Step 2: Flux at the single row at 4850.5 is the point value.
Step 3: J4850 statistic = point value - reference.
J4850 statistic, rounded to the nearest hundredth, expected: 0.18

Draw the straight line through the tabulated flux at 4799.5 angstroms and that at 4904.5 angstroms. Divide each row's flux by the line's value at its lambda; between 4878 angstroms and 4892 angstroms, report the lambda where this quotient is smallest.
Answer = 4891.0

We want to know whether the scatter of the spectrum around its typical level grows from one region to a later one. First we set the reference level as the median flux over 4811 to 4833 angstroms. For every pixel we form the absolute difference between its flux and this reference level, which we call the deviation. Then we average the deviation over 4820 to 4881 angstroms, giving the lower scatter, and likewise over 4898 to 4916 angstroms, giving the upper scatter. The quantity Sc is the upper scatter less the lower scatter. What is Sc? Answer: -0.12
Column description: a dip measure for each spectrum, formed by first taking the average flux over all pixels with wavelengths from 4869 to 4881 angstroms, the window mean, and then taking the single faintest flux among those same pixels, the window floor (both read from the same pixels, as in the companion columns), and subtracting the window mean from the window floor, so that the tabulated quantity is -0.15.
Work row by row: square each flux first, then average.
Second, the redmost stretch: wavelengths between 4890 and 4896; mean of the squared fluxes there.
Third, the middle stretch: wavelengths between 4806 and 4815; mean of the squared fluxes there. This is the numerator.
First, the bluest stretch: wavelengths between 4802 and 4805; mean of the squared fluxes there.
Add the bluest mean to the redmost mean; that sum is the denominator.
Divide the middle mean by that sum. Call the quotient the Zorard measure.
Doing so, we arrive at 0.54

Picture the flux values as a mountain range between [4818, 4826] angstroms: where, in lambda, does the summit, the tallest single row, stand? 4819.0 angstroms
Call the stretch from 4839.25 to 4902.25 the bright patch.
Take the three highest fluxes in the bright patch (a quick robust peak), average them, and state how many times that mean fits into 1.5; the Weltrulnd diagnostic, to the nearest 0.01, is 0.83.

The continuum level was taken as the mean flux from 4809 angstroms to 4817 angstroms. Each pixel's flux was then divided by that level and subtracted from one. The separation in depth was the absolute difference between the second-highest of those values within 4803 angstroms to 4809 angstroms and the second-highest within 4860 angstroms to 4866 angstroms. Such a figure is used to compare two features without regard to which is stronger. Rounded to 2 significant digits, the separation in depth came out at 0.27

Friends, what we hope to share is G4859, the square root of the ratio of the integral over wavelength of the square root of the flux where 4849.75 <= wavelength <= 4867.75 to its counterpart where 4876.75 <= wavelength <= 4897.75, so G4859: 0.97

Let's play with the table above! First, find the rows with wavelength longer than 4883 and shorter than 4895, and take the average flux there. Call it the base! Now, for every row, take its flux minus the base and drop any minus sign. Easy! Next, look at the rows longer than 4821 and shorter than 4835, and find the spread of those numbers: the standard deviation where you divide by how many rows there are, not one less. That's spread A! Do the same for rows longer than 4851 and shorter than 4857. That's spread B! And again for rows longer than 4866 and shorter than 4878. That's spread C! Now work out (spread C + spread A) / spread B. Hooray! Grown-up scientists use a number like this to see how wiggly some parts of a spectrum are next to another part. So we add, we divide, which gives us 3.7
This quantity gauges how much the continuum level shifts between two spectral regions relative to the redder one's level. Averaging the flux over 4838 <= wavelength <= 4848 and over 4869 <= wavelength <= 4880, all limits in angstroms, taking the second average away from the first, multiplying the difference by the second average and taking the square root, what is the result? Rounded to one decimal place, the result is 0.2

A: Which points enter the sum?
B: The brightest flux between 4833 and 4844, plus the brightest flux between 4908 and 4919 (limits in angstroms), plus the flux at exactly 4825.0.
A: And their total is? 3.15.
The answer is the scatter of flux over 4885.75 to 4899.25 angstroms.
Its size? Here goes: 0.06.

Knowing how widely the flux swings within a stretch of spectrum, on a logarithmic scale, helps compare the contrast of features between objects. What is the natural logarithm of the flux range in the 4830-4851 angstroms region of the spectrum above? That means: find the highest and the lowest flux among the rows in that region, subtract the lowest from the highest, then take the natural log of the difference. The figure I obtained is -1.0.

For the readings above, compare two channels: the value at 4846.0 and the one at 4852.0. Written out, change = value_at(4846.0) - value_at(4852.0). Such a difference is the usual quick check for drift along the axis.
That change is 0.10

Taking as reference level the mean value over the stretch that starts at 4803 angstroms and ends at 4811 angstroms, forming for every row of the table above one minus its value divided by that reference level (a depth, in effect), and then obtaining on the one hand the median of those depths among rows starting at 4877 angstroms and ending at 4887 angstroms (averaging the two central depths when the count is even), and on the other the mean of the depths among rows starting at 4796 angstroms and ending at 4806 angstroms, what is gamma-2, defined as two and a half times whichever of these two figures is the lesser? 0.07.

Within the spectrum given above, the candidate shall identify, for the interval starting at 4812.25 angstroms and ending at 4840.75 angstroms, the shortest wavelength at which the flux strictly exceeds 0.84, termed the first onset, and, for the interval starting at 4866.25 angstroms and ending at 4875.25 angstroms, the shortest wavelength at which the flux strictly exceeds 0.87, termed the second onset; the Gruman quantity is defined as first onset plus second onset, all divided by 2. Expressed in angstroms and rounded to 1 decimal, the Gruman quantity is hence 4841.5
